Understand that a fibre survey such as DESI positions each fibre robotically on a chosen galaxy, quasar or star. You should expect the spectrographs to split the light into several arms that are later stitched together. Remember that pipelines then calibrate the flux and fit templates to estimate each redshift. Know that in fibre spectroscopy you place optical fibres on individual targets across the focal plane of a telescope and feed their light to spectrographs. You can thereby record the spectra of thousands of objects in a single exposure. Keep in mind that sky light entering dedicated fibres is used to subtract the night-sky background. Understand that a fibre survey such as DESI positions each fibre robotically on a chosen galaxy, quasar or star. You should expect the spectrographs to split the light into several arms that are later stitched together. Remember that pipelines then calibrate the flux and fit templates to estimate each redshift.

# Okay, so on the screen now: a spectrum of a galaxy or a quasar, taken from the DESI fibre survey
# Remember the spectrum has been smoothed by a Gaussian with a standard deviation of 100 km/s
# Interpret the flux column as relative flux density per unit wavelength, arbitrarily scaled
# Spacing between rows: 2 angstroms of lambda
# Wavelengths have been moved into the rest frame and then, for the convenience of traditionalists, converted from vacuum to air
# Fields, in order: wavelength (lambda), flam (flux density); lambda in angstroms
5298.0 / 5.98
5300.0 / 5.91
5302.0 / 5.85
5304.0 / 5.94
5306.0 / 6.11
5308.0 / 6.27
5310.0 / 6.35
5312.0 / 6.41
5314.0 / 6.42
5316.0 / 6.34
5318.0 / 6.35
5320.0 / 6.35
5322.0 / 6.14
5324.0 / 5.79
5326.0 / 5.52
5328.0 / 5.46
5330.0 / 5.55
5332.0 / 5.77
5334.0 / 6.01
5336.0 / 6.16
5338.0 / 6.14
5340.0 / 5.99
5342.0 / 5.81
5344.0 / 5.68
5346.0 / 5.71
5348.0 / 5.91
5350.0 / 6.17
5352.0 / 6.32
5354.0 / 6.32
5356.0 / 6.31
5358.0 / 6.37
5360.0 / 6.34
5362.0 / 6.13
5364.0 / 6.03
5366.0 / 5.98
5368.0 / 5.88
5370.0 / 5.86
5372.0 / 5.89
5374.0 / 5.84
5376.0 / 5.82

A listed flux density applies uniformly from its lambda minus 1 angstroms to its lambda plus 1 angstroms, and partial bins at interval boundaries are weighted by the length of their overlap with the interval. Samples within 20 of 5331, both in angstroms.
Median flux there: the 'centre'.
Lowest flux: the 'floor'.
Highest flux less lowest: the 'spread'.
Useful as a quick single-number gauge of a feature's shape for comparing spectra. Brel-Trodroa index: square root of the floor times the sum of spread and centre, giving 6.16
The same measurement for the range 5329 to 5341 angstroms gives 6.06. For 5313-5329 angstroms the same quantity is 6.27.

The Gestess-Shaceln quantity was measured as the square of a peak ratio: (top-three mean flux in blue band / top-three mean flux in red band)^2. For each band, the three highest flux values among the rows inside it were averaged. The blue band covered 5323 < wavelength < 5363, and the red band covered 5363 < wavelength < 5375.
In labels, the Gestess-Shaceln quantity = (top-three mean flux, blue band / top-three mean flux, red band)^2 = 1.13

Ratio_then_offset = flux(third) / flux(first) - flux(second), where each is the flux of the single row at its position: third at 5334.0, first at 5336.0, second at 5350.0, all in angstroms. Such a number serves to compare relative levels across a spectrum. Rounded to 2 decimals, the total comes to -5.19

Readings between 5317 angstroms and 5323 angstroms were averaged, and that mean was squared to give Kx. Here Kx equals 39.4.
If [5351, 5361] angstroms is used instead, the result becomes 40.1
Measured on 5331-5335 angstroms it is 34.7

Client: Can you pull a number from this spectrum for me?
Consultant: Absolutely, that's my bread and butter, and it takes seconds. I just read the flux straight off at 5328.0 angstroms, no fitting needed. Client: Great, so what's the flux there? 5.46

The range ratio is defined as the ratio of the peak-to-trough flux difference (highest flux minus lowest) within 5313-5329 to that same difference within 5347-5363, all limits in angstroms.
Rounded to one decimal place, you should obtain 2.1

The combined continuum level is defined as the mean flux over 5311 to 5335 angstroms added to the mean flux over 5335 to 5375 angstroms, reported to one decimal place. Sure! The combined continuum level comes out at 12.1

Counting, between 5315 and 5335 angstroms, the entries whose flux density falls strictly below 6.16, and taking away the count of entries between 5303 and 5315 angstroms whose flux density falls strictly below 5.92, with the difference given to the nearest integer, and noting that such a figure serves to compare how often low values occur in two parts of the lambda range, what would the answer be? 7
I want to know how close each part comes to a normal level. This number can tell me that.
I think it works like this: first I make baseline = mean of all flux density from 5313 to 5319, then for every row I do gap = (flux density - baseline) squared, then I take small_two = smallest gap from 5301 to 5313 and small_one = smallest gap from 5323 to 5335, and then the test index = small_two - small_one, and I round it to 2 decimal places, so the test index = -0.13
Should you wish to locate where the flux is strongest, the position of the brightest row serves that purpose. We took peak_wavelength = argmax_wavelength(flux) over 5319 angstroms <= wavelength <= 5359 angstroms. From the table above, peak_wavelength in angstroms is 5358.0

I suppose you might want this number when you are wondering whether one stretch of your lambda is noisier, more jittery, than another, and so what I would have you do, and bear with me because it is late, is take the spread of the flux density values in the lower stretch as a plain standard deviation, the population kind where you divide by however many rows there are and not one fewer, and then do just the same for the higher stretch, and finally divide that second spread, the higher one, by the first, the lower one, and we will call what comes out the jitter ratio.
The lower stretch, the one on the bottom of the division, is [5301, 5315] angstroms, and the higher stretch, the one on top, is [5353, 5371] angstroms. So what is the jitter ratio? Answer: 0.9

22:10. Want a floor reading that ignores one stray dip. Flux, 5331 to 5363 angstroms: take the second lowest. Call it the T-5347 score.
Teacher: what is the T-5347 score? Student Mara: 5.71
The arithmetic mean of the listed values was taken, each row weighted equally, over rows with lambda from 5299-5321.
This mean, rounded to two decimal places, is 6.21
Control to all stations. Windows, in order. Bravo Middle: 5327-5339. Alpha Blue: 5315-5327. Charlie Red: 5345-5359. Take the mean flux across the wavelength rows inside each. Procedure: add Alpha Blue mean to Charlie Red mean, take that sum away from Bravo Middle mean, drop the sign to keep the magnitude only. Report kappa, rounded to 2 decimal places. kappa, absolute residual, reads 6.39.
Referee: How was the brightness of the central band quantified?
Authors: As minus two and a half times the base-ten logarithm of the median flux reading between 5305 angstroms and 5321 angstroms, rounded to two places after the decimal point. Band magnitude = -2.01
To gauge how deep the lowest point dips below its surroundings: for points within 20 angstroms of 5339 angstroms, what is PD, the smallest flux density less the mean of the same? -0.51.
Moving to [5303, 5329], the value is -0.65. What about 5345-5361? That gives -0.47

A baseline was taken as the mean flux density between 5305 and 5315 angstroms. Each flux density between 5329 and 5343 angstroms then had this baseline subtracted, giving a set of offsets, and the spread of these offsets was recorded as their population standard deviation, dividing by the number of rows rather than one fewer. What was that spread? 0.204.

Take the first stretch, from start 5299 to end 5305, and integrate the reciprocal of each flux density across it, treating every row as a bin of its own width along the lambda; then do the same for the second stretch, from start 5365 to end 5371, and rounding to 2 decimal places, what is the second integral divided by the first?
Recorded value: 1.00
